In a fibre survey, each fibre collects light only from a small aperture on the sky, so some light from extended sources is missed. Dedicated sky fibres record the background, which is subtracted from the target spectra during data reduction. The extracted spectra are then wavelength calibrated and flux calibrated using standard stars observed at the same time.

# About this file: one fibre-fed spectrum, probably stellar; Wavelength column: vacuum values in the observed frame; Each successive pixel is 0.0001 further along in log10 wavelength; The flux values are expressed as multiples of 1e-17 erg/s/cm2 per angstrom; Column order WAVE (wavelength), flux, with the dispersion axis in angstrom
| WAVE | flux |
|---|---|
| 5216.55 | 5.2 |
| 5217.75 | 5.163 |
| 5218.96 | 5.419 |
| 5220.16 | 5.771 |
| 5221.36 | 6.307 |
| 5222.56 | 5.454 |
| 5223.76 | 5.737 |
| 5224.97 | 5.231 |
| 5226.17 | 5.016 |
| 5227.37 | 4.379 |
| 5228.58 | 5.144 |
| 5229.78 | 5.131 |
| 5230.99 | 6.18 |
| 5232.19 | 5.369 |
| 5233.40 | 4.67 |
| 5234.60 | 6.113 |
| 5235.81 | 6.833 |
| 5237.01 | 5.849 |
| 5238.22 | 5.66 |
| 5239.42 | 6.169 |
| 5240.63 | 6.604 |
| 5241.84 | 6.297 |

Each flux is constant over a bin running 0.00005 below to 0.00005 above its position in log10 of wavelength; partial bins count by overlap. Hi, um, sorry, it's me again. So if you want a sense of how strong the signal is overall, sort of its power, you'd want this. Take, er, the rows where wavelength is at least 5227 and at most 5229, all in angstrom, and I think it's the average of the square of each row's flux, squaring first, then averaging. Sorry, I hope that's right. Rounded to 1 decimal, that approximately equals 22.8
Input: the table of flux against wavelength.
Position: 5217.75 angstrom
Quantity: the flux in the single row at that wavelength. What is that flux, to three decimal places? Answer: 5.163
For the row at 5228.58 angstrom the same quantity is 5.144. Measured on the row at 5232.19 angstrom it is 5.369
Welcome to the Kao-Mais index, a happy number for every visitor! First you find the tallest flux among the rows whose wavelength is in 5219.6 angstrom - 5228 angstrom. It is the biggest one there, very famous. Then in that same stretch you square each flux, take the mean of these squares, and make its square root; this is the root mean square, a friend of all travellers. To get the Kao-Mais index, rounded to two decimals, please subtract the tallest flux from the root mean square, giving -0.86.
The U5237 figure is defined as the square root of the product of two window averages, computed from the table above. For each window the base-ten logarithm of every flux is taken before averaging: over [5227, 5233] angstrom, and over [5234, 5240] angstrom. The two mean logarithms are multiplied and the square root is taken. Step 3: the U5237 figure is 0.751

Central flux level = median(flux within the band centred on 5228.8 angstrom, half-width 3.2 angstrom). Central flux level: 5.13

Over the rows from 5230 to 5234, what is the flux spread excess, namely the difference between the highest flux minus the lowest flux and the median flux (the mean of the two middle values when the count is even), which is -3.9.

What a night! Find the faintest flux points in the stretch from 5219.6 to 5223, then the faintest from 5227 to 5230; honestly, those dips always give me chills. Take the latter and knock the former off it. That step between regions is -1.1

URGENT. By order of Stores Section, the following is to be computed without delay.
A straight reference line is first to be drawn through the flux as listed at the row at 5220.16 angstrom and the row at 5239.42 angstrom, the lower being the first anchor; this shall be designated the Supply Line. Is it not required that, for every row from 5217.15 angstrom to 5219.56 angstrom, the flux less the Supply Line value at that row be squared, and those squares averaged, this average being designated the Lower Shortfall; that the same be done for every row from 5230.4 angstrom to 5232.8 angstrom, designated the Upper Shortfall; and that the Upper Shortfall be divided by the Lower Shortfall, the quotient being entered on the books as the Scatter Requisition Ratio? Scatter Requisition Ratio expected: 1.1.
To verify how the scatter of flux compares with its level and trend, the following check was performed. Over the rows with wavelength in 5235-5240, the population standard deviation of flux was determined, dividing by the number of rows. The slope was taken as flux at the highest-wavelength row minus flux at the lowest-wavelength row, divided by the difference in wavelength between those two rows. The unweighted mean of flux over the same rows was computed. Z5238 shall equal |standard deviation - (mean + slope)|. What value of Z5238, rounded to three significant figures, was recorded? 5.50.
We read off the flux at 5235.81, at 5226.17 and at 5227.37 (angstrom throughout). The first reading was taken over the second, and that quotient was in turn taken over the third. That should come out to 0.31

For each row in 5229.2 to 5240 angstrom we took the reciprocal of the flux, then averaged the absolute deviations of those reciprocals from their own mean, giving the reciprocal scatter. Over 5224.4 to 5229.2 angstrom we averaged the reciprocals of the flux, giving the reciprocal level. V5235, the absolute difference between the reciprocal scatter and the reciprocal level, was 0.188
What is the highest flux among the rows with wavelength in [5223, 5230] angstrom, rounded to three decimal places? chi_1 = 5.737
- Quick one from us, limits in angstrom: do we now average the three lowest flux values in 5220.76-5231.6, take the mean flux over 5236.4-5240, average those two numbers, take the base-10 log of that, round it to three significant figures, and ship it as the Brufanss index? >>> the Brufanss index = 0.730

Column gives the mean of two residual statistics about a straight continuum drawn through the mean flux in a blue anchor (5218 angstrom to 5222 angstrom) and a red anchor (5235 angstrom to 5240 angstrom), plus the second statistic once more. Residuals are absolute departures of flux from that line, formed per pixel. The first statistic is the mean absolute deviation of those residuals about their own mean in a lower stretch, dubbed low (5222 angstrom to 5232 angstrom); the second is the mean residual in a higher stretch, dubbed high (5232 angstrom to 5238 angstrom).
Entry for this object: 1.1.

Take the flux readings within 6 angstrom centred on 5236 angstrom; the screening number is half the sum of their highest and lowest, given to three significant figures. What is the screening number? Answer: 5.75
